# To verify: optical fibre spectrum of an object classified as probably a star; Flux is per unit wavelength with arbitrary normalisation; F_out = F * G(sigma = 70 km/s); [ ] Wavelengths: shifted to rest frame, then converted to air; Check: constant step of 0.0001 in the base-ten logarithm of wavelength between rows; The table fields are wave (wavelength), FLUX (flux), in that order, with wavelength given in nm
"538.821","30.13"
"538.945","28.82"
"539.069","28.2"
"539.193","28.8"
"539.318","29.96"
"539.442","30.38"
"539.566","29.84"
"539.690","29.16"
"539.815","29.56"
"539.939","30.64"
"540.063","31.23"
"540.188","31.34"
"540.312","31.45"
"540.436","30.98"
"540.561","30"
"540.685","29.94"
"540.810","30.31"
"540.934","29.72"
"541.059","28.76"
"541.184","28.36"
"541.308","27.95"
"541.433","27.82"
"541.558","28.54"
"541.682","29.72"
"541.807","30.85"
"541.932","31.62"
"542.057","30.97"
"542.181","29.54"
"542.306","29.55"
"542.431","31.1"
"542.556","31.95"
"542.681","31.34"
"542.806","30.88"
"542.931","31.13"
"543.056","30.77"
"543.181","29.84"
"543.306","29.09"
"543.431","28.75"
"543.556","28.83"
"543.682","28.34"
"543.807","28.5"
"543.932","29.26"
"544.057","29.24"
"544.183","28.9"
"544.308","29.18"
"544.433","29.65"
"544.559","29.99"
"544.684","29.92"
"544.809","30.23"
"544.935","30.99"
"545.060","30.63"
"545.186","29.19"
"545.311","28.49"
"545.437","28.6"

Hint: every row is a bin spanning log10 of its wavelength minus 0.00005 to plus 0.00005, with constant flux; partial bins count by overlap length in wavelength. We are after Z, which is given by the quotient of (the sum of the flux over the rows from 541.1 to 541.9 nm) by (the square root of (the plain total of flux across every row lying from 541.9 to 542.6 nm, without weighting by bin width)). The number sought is 12.7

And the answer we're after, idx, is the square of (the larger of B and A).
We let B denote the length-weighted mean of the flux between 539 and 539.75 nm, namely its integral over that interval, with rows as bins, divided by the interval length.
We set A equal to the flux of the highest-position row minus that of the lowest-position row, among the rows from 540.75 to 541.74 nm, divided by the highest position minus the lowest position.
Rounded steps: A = -0.7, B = 29.4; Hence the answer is 864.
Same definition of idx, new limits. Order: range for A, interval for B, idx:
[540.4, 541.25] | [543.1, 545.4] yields 864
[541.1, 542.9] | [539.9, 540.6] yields 960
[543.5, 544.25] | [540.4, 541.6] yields 852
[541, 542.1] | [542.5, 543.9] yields 895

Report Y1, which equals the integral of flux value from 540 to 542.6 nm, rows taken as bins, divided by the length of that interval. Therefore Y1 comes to 30.1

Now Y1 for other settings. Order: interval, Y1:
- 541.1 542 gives 29.3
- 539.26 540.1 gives 30.1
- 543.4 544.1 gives 28.8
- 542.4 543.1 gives 31.2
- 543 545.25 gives 29.5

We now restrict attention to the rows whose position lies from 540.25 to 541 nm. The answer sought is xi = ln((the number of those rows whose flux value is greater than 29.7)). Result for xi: 1.8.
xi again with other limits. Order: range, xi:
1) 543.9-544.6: 0.0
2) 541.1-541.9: 0.7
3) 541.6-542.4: 1.4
